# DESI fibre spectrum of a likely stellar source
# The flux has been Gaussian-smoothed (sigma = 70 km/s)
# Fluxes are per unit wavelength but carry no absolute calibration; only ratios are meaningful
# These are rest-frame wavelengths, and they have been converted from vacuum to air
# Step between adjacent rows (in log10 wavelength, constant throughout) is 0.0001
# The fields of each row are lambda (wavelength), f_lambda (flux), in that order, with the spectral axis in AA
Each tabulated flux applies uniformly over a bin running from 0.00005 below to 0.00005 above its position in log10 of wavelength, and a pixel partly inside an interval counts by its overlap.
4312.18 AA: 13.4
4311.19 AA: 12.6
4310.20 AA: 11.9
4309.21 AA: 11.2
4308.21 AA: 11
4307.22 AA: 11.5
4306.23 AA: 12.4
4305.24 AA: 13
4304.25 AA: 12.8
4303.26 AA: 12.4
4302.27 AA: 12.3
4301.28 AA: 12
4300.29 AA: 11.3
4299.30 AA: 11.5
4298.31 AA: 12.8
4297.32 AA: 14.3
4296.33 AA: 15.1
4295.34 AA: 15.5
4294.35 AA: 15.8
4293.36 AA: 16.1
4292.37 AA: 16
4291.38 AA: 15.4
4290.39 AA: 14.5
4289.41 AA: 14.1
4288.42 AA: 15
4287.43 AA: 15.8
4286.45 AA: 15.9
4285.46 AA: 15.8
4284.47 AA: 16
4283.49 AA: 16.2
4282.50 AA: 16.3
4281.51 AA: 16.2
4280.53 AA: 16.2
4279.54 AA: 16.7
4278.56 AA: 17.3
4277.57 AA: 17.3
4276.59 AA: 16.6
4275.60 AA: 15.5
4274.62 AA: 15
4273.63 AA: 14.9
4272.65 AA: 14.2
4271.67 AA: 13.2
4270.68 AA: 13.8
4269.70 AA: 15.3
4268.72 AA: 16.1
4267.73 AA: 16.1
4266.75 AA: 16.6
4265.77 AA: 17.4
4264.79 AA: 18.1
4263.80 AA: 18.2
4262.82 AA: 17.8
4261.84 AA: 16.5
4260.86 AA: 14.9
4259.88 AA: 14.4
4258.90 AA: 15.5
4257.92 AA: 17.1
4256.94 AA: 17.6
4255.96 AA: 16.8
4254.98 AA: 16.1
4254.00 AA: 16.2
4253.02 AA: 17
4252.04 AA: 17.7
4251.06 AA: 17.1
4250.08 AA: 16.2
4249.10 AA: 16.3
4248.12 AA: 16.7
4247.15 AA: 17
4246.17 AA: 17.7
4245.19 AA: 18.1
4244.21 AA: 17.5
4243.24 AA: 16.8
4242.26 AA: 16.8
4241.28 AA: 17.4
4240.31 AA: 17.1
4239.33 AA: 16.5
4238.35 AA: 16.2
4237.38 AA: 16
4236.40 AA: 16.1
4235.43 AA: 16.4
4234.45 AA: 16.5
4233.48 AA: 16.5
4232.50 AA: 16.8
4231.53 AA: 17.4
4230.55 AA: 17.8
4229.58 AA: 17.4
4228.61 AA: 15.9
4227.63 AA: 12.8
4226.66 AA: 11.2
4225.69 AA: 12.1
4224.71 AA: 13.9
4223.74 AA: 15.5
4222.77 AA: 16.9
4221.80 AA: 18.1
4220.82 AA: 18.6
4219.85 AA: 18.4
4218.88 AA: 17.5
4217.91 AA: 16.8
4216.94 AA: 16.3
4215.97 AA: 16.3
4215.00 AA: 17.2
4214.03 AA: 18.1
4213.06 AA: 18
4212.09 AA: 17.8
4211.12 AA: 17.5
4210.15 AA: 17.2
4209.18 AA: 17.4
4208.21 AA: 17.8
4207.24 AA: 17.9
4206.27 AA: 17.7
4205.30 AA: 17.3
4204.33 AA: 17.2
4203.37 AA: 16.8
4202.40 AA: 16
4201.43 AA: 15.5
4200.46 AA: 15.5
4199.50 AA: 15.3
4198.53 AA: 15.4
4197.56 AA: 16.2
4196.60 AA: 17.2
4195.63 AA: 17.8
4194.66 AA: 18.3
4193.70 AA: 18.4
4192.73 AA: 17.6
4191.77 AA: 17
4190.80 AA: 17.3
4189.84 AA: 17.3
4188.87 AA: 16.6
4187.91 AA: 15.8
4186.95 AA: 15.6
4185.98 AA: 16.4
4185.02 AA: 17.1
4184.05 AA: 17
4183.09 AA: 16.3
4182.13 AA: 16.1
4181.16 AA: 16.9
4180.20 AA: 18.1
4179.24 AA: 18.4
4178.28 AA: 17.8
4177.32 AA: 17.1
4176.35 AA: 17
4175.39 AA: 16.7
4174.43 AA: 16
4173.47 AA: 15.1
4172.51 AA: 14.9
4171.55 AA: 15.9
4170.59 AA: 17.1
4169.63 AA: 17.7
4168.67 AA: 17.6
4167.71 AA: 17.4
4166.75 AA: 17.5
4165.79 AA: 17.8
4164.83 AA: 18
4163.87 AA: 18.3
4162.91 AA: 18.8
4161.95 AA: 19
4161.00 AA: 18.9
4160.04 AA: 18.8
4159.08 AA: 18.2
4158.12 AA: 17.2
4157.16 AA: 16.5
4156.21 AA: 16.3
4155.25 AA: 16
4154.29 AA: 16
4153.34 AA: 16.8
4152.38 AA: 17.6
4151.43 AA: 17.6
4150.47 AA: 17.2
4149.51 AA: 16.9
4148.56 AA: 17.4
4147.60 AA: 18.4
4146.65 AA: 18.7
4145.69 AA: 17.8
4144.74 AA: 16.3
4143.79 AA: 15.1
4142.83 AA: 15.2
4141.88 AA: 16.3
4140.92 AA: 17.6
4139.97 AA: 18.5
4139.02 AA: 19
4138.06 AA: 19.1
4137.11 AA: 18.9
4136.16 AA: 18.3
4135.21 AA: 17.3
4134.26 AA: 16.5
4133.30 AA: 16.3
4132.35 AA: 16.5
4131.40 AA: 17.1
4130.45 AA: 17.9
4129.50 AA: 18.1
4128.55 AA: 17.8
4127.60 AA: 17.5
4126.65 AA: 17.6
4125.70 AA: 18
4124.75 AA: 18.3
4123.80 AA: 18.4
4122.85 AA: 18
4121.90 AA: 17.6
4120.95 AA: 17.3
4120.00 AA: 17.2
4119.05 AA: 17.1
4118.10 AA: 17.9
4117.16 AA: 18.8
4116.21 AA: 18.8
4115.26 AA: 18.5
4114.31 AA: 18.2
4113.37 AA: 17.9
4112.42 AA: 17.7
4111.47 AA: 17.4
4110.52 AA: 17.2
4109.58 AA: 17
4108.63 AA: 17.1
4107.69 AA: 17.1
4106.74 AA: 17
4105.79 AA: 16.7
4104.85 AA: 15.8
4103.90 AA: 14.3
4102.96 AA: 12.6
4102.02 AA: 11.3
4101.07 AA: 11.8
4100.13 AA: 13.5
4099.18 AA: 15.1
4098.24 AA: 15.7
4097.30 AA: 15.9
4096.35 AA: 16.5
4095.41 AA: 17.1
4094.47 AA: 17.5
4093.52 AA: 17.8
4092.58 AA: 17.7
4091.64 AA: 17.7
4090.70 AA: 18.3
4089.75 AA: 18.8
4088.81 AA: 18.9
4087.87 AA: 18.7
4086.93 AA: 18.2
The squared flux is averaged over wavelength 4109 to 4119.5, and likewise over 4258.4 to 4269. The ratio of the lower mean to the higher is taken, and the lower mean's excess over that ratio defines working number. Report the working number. 318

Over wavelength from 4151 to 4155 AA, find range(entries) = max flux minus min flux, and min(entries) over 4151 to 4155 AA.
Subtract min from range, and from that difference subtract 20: -34.4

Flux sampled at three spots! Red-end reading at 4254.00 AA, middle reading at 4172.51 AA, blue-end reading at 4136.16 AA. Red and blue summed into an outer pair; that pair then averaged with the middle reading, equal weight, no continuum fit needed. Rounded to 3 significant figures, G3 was 24.7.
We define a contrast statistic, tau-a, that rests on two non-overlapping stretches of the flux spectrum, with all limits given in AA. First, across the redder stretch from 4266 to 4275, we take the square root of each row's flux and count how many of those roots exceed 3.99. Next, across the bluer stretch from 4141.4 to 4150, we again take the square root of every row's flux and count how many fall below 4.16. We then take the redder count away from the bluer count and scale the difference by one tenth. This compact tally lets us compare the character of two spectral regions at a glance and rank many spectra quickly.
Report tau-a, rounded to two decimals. 0.20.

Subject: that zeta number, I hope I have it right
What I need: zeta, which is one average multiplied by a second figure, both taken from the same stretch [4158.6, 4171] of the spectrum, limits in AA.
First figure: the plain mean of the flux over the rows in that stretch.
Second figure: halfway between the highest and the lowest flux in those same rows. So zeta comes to 326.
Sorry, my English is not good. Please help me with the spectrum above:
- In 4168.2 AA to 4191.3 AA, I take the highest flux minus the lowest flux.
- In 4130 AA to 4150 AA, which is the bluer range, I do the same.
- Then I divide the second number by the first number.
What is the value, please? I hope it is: 1.14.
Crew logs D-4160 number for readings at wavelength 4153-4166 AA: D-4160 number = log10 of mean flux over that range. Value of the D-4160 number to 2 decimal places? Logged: 1.25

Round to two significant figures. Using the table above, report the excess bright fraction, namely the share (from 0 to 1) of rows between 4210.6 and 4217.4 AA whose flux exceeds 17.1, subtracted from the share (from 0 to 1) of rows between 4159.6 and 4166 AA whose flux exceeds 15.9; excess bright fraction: 0.29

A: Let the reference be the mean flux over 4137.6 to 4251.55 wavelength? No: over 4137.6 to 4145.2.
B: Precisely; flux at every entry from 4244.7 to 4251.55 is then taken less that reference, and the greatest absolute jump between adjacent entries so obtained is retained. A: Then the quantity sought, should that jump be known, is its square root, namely 0.95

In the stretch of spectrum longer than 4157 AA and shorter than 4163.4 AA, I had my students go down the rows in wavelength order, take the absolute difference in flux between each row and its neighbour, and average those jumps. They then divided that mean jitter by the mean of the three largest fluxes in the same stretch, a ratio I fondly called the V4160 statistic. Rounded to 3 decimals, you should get 0.024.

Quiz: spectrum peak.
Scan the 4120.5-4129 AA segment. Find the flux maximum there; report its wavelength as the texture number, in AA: 4123.80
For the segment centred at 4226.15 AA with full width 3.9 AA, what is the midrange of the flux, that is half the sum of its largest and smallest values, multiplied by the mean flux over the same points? 157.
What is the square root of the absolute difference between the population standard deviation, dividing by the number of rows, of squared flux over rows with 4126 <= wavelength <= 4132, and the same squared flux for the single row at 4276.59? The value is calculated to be 16.3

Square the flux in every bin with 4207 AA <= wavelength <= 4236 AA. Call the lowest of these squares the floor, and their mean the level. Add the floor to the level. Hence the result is 404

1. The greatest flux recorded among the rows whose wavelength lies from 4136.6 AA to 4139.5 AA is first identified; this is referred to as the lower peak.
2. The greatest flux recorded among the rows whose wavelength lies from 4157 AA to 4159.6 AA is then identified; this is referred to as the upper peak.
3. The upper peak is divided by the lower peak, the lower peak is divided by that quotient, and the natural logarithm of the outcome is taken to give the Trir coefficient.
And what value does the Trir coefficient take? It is 3.00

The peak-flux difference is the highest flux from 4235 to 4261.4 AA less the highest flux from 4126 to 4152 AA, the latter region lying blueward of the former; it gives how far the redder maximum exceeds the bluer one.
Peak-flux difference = -1.0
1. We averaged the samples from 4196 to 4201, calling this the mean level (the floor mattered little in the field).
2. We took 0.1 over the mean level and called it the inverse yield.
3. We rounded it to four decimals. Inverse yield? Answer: 0.0063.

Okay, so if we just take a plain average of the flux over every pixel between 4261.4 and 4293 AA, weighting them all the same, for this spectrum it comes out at 15.9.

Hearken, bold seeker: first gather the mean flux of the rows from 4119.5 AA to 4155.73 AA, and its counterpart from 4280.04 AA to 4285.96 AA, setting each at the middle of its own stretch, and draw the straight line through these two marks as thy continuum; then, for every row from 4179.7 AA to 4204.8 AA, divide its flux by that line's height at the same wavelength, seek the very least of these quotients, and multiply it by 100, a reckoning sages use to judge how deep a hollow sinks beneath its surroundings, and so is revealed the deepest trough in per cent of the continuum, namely 91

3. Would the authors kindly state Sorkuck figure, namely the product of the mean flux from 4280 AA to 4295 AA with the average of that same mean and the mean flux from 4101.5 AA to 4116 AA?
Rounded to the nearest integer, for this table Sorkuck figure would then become 252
